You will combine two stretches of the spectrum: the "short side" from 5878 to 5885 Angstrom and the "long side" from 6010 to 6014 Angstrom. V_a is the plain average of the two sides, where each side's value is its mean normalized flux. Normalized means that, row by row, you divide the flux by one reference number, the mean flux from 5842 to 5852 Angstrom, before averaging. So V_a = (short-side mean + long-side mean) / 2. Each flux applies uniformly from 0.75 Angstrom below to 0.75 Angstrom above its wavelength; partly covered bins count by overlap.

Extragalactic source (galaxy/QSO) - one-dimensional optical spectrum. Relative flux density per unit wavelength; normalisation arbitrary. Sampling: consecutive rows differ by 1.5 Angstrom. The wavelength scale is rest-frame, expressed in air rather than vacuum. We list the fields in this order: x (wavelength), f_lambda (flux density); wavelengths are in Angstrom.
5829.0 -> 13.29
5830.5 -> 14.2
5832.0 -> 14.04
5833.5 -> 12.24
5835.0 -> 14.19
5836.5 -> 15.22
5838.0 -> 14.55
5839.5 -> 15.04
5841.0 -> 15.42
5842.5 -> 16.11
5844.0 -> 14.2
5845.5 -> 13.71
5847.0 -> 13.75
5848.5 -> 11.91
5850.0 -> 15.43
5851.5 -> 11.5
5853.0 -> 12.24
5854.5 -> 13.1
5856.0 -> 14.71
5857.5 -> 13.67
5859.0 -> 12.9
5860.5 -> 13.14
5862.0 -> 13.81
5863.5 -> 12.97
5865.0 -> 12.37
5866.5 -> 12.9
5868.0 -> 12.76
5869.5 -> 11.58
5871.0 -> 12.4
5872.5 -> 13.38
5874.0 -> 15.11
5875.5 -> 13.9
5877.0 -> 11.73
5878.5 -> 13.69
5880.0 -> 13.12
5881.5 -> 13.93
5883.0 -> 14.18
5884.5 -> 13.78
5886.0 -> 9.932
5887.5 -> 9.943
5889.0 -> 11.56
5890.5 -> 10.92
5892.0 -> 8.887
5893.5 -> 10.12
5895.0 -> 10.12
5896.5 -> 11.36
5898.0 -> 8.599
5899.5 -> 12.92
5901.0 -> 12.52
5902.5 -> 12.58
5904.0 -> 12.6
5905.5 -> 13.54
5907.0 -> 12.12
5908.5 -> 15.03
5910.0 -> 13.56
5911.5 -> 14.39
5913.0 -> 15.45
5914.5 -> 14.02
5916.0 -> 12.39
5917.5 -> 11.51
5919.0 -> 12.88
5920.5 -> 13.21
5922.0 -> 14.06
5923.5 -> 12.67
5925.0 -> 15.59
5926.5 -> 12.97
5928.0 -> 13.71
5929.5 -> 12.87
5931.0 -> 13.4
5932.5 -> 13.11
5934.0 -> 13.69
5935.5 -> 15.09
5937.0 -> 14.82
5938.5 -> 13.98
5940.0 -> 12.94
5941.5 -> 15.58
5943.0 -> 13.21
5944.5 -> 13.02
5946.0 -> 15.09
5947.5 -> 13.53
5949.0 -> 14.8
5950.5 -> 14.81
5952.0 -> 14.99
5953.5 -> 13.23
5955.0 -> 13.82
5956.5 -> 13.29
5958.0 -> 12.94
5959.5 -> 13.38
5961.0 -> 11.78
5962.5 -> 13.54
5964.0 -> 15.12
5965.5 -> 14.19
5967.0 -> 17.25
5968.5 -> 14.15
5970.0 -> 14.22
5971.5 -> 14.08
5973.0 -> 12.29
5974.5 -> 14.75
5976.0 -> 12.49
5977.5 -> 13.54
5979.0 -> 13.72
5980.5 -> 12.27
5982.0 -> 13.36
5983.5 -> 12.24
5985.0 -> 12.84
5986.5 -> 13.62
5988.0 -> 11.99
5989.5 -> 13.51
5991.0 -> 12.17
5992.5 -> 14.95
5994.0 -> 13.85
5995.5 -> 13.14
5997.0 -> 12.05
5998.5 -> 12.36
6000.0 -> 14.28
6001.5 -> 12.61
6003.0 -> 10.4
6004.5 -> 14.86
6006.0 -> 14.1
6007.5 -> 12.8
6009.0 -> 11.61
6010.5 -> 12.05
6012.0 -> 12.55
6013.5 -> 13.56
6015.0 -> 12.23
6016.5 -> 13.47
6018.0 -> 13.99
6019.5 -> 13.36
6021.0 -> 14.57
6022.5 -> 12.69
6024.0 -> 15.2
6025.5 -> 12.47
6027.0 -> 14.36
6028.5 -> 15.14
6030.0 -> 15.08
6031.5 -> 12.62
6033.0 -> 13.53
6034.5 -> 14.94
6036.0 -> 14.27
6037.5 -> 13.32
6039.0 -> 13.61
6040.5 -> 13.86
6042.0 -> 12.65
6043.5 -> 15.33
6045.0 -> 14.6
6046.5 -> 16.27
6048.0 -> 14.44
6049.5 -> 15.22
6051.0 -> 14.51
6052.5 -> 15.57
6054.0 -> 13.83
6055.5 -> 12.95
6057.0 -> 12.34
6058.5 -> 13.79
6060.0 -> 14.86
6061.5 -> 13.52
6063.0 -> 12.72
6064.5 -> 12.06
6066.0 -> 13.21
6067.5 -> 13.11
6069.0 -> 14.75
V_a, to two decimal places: 0.96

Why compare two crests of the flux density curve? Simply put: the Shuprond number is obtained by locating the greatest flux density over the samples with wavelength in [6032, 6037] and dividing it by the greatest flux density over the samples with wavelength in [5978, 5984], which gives 1.09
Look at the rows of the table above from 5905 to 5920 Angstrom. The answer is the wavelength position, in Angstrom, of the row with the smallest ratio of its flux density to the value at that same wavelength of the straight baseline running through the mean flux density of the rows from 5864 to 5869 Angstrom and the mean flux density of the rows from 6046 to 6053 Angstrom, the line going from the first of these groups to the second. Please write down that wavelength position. 5917.5 Angstrom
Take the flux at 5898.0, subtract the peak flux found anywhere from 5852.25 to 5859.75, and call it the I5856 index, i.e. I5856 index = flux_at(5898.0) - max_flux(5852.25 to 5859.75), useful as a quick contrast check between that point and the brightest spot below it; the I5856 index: -6.1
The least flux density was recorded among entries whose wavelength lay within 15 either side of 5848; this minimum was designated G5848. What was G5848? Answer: 11.5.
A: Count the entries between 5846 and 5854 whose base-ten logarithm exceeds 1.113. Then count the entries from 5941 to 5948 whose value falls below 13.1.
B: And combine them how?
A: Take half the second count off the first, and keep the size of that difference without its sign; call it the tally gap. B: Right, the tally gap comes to 1.5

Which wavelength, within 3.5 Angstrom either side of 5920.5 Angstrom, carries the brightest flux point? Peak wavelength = 5922.0 Angstrom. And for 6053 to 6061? 6060.0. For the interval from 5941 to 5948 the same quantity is 5941.5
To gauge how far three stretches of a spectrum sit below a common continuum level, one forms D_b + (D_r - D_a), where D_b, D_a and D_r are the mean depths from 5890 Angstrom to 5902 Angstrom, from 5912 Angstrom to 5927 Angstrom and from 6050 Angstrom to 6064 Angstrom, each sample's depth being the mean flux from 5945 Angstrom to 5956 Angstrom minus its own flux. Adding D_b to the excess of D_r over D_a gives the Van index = 3.3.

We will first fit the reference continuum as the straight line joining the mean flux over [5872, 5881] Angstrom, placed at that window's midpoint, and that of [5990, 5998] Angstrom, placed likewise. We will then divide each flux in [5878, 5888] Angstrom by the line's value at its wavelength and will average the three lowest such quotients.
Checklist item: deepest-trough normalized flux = 0.816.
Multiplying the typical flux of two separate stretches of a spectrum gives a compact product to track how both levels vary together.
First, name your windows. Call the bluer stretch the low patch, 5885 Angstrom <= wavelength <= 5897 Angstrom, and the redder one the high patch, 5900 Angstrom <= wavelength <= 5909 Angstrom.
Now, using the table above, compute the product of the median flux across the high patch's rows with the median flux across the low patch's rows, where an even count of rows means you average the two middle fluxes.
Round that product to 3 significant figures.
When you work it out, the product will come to 127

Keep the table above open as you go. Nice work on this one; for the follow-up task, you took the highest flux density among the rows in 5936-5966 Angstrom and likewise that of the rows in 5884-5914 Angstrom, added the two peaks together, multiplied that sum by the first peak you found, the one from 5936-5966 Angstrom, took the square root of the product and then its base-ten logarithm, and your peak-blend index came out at 1.34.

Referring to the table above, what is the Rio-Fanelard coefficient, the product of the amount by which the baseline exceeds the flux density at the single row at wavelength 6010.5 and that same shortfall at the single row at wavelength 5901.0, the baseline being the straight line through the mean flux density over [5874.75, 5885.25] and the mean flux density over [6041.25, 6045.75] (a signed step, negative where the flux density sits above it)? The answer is 2.1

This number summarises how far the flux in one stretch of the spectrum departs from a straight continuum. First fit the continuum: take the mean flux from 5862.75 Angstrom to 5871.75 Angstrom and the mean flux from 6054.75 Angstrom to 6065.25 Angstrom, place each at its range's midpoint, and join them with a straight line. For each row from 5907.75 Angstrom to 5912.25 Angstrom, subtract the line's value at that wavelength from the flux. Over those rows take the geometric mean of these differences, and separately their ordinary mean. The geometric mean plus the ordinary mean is 3.2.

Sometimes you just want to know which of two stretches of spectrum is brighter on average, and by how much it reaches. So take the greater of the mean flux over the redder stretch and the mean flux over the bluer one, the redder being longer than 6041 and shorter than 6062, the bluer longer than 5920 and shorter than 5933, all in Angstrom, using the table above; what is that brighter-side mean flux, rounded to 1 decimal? 14.3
